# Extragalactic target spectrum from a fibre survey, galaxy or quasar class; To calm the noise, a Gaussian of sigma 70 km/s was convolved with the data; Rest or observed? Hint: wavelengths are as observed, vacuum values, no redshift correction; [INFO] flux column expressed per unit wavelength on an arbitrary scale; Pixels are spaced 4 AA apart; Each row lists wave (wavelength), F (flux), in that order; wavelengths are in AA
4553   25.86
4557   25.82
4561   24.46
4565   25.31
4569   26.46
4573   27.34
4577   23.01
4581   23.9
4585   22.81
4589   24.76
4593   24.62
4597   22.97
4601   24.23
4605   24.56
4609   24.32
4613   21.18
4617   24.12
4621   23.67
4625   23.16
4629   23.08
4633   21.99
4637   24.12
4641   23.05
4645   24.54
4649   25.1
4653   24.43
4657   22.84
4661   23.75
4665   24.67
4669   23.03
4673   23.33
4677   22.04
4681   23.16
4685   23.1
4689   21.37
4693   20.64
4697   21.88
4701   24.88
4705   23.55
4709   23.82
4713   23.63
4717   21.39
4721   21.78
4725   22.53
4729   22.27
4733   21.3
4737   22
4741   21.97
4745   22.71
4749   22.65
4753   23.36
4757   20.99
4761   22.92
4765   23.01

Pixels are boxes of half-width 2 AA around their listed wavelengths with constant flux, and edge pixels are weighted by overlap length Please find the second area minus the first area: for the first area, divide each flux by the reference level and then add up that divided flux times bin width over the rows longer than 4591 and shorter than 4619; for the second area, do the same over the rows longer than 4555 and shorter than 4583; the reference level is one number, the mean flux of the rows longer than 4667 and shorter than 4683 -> 1.8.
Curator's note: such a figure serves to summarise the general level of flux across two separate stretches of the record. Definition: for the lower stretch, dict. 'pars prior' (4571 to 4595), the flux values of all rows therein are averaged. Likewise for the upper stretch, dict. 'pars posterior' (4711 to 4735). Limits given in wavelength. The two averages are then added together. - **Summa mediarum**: 46.6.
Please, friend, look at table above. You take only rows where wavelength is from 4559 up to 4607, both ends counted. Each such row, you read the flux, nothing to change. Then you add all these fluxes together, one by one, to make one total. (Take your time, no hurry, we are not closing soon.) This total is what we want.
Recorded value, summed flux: 294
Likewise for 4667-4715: 274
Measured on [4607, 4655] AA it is 283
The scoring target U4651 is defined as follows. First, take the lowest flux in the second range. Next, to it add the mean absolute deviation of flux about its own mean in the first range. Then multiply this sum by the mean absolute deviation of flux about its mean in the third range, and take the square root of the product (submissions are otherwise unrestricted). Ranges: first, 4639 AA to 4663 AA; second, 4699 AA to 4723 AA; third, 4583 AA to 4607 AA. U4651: 4.0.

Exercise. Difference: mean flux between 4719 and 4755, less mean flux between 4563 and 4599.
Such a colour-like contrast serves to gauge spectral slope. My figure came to -2.3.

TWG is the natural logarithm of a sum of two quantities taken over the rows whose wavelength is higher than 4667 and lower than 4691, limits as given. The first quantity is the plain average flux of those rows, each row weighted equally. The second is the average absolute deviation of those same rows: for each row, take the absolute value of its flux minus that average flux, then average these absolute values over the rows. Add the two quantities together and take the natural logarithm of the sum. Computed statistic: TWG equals 3.15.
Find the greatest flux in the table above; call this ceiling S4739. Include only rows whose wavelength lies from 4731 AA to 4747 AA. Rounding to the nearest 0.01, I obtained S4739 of 22.71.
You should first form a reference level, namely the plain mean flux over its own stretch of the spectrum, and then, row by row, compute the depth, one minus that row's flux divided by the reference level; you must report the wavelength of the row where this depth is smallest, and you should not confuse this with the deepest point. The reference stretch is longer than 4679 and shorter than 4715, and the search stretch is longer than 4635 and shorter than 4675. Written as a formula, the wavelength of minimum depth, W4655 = 4649 AA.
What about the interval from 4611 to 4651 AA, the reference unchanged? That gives 4649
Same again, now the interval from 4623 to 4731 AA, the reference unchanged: 4649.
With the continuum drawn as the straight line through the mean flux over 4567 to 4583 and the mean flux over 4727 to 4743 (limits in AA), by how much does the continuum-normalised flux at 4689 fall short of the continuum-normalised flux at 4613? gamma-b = -0.07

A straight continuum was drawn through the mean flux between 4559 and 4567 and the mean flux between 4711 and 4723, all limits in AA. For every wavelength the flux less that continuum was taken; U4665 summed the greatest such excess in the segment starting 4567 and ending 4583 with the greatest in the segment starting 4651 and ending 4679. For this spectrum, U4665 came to 4.14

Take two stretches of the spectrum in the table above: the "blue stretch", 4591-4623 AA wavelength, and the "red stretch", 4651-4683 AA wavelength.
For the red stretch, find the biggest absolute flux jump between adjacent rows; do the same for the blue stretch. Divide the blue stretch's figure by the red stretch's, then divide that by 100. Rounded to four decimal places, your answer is 0.0191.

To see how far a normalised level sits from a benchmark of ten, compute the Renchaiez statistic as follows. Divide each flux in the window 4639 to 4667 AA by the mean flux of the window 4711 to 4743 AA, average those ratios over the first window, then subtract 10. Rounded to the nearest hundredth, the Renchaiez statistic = -8.91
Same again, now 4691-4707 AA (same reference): -8.97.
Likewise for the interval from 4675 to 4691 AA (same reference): -8.99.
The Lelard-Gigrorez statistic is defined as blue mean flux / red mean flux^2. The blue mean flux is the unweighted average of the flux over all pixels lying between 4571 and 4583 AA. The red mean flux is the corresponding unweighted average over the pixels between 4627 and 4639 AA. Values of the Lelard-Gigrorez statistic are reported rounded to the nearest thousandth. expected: 0.047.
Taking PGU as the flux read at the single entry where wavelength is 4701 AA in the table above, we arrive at 24.88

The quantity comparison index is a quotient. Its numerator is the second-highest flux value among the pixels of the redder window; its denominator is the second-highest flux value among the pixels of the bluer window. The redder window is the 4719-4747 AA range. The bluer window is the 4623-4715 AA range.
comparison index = 0.91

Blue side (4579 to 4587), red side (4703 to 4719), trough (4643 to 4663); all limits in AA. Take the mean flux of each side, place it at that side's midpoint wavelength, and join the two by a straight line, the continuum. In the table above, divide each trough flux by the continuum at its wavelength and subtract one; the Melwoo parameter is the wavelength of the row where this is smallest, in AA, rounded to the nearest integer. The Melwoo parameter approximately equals 4657 AA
